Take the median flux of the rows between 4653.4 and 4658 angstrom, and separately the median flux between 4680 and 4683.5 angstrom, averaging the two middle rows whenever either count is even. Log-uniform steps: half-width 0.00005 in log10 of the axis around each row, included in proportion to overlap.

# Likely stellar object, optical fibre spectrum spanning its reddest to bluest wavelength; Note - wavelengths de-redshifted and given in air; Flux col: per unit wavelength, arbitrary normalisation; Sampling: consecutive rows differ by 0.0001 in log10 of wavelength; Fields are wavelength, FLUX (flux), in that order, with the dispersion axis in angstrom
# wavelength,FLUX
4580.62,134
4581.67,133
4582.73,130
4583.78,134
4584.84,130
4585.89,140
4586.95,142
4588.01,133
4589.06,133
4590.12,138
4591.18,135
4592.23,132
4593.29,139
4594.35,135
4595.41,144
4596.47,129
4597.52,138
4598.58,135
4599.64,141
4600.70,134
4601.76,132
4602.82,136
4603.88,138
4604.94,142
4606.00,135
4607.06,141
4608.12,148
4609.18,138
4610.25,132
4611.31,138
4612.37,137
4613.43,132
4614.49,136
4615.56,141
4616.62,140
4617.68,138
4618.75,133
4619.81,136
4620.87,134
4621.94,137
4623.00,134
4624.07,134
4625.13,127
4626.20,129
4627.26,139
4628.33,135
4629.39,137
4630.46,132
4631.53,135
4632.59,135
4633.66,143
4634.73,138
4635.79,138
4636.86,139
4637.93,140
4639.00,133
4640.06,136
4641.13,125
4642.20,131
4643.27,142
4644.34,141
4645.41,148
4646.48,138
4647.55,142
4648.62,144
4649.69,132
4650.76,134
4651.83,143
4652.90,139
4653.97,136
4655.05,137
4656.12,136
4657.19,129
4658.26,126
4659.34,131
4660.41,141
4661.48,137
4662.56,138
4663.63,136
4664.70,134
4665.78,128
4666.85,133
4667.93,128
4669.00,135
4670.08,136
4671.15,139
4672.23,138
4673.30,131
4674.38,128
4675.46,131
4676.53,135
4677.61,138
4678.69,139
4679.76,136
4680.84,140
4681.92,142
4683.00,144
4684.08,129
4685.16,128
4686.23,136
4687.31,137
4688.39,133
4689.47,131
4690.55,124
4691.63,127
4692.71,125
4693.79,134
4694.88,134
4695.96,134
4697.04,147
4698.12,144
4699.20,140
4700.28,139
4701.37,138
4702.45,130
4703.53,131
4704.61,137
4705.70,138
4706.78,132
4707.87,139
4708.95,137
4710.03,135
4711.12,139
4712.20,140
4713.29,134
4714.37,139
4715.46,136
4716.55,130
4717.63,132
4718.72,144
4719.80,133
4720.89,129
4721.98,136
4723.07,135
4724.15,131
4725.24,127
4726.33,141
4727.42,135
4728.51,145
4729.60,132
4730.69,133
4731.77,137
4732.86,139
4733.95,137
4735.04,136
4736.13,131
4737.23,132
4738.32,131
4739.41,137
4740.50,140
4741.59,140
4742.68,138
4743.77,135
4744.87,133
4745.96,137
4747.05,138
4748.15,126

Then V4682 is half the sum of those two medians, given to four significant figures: 139.0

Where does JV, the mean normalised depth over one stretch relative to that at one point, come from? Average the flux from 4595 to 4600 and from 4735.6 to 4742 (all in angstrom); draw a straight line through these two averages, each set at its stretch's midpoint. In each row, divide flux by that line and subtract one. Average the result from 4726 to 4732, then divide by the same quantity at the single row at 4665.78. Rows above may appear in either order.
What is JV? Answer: -0.2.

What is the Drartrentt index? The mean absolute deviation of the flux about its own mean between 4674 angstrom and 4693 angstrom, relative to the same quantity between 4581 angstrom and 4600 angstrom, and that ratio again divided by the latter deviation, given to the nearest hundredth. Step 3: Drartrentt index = 0.38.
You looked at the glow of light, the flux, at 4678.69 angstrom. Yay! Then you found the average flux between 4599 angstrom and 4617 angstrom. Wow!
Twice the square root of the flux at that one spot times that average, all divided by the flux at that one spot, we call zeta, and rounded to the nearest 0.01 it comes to 1.99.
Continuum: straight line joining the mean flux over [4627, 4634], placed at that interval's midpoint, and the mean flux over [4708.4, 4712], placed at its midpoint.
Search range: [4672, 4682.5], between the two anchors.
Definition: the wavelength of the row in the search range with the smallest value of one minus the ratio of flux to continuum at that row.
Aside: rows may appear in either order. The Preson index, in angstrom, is 4681.92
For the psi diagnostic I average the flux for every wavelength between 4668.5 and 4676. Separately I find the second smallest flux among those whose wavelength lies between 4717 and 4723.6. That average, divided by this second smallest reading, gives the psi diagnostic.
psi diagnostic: 1.02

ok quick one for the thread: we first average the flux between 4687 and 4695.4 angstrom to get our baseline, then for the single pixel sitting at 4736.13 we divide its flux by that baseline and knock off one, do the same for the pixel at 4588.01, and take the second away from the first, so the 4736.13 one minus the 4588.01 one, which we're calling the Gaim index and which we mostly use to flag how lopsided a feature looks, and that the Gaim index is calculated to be -0.015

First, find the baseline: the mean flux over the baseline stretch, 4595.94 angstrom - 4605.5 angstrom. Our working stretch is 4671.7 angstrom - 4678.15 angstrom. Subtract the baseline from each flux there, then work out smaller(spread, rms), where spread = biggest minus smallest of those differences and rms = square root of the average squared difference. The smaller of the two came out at 4.6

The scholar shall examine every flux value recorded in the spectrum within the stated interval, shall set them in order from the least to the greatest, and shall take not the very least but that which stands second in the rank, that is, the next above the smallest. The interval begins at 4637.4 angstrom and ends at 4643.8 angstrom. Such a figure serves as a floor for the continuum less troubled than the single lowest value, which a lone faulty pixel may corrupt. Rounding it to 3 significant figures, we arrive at 131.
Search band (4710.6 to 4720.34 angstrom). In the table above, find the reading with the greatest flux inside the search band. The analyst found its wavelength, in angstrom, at 4718.72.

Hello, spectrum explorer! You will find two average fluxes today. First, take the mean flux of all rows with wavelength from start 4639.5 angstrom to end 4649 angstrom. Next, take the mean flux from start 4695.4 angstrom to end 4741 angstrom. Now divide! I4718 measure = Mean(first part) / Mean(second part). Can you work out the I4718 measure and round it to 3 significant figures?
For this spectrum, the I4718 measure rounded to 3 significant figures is 1.02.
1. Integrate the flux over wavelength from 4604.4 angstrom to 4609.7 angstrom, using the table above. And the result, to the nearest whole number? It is 747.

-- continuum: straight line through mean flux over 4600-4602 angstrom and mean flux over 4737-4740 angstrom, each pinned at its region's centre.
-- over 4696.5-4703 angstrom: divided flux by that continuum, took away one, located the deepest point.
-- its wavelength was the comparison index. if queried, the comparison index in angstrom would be 4702.45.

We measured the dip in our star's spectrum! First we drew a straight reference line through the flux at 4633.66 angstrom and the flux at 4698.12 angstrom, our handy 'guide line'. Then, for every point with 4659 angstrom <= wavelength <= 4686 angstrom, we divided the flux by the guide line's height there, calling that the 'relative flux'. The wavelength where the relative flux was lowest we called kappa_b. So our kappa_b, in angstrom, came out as 4685.16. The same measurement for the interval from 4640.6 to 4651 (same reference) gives 4641.13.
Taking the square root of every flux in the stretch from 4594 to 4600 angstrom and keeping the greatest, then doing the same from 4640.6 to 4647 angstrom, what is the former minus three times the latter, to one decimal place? -24.5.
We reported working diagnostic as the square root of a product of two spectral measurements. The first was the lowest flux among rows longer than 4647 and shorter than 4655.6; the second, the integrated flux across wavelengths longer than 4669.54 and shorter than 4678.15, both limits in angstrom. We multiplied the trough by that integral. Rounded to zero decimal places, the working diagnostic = 391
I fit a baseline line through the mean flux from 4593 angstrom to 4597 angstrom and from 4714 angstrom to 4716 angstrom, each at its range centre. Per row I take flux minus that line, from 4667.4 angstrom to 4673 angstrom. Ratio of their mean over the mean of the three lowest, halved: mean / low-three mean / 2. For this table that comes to 0.24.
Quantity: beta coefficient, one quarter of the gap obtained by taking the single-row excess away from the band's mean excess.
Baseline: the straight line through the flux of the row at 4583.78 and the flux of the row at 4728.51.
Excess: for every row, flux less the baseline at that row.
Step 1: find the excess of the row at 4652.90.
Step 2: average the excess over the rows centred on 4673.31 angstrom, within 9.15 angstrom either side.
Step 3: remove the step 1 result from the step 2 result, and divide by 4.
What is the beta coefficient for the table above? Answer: -1.4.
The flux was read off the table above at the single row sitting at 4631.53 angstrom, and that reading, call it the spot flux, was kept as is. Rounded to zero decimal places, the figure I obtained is 135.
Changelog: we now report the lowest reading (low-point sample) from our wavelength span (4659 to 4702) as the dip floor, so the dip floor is 124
